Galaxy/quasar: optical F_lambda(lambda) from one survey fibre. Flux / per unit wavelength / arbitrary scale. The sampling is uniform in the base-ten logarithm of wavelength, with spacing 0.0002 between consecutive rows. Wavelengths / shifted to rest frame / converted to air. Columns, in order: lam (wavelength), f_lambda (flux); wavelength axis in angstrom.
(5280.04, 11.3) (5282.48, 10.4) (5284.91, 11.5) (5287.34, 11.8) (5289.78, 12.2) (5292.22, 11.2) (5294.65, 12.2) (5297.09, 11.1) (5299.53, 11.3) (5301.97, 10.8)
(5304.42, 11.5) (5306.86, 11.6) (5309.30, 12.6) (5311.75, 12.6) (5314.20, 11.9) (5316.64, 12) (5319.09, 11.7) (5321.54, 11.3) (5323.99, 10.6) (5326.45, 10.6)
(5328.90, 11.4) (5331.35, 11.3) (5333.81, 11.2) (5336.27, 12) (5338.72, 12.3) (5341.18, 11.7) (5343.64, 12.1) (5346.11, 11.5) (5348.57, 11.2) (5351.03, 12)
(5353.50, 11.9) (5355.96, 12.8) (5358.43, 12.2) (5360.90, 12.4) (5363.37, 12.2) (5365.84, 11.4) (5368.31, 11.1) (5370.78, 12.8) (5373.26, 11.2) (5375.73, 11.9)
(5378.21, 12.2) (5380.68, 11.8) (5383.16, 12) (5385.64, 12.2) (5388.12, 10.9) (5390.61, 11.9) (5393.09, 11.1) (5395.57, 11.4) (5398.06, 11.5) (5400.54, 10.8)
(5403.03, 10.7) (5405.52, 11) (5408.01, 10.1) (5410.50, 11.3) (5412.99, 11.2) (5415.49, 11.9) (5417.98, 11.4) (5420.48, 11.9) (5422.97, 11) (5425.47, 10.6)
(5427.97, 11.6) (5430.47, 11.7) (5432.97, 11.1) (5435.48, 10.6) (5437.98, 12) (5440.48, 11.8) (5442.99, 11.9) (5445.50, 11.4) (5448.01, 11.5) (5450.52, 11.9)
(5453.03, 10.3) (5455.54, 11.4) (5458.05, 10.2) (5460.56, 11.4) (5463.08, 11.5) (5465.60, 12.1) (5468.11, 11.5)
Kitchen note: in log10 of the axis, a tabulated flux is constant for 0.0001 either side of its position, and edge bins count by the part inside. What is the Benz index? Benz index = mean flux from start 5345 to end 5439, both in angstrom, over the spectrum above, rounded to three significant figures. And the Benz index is 11.5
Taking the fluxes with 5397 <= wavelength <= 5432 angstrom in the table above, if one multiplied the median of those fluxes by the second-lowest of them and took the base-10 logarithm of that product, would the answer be 2.08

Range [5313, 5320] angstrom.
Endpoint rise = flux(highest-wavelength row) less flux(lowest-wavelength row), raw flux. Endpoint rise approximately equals -0.2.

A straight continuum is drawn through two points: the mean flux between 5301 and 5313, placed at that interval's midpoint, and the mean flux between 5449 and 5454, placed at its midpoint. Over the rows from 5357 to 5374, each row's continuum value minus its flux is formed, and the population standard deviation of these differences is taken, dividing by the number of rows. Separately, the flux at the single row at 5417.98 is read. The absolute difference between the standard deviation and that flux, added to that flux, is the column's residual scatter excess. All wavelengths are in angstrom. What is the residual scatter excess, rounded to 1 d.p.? 22.2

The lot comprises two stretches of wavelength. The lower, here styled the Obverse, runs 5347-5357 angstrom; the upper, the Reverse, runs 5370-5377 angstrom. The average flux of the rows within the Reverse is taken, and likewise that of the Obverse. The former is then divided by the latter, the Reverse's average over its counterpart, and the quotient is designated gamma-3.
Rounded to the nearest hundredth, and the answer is 1.00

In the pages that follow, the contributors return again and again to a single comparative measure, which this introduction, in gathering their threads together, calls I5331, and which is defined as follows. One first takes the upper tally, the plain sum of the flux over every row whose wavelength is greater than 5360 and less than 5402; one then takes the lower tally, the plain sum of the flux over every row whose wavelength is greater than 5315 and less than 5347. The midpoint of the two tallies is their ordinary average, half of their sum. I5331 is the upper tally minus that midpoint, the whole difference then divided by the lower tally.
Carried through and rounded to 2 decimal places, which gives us 0.16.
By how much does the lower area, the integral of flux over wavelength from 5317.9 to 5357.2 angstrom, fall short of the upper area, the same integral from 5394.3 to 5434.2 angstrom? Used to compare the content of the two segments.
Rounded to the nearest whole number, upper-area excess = -9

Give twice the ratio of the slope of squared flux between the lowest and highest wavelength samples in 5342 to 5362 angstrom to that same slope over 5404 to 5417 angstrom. 0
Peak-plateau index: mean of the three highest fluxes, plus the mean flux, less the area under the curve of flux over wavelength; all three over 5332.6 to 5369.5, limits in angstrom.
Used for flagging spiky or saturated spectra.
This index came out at -414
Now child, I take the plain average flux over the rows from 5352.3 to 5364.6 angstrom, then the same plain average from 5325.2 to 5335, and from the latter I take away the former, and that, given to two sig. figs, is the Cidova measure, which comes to -1.2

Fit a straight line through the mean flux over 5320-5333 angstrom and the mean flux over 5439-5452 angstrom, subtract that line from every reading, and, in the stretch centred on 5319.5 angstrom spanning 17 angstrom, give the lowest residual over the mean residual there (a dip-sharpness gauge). -1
